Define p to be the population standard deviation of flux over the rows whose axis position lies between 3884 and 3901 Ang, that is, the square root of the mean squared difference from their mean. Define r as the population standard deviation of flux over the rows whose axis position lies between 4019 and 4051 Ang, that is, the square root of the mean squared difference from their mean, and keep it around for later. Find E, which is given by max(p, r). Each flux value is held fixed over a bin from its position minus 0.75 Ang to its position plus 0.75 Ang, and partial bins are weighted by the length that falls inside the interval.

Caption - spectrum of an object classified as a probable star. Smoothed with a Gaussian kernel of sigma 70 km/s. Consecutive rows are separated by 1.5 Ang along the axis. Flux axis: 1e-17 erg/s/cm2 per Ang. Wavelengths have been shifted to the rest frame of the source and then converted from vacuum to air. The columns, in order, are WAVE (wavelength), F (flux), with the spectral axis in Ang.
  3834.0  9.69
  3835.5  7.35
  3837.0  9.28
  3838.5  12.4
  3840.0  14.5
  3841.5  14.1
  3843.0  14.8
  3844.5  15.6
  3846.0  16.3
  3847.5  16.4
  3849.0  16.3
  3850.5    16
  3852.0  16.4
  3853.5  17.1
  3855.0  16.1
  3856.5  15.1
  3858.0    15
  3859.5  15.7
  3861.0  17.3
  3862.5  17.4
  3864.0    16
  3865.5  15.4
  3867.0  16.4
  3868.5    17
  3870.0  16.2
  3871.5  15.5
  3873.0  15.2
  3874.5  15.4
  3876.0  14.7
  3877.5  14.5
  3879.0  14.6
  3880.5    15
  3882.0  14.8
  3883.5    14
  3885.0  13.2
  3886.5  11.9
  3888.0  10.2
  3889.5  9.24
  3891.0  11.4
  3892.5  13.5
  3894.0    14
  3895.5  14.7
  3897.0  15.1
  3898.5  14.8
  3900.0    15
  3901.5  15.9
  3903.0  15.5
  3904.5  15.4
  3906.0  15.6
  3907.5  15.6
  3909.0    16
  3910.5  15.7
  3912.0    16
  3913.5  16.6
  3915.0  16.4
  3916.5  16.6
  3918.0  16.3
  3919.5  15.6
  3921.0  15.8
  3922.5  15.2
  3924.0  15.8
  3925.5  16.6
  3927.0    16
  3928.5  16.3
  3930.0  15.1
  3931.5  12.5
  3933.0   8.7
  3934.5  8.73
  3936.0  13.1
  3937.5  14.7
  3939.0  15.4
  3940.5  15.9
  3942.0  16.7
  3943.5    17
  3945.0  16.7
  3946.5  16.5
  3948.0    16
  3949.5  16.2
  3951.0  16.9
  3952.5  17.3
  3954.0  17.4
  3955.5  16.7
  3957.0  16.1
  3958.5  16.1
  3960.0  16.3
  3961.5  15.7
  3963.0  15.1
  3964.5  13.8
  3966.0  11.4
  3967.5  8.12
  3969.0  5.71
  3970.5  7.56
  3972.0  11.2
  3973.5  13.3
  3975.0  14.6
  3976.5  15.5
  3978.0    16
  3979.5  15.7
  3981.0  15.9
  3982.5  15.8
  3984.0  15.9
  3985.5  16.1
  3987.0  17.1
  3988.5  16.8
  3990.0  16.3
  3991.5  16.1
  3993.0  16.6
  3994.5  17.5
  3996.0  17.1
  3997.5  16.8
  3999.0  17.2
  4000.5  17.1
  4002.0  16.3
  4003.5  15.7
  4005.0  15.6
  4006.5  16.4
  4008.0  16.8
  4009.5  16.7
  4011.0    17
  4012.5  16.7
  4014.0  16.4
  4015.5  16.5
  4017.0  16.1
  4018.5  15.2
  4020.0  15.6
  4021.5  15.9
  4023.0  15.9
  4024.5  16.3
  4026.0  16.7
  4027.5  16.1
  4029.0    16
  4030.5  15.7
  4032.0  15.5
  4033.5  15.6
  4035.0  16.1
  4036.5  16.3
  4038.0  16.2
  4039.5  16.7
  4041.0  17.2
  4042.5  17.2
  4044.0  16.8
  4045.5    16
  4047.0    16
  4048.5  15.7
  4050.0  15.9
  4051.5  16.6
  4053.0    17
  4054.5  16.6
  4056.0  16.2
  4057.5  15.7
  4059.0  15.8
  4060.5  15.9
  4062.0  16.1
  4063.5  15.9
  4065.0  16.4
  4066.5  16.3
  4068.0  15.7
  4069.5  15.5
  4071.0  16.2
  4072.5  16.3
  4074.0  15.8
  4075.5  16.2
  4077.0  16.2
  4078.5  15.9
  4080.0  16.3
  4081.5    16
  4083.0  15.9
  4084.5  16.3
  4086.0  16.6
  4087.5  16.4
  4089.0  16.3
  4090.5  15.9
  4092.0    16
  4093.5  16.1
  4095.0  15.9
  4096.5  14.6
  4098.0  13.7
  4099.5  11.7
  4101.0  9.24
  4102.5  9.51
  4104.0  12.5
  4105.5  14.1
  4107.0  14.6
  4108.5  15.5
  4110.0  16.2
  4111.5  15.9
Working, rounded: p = 1.94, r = 0.49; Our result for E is 1.94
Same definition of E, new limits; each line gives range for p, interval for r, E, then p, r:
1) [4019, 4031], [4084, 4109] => 2.29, 0.33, 2.29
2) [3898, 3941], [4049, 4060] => 1.95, 1.95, 0.45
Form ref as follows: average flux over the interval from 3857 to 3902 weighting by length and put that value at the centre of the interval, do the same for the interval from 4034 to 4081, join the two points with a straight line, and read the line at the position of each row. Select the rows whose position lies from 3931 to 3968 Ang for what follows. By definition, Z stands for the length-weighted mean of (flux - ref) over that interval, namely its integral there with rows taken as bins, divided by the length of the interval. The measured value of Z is -0.4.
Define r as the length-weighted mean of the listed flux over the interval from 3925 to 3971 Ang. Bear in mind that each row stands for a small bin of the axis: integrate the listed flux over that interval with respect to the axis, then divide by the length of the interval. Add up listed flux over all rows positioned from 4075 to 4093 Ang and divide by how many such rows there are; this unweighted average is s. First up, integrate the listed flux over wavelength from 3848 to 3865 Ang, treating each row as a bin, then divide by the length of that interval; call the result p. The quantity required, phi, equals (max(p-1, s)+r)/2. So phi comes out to 15.3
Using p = 16.2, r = 14.4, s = 16.2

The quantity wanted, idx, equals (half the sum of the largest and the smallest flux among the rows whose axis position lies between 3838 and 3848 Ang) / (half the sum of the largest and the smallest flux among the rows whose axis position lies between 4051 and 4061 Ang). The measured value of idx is 0.88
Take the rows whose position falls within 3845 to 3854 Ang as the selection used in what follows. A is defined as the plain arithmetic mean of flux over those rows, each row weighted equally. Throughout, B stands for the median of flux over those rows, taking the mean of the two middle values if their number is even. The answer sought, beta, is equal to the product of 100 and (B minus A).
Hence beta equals -7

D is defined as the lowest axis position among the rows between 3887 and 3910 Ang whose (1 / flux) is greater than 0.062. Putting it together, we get 3888.0 Ang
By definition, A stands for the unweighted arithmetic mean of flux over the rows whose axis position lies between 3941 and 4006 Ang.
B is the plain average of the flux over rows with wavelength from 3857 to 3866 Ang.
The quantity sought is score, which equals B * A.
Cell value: 247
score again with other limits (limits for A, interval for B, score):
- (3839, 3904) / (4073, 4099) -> 238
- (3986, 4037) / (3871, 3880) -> 245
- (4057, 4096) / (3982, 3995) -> 264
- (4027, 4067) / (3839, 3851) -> 251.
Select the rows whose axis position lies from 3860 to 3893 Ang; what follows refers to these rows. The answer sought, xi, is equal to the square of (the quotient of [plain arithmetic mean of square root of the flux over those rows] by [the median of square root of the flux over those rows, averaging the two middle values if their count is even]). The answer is 0.97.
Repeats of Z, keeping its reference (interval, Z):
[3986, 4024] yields 0.7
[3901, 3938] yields 0.0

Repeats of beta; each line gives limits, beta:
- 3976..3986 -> 6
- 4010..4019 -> 13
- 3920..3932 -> 39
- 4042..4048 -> -10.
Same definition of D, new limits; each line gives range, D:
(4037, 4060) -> 4045.5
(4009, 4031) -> 4017.0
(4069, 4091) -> 4069.5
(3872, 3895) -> 3873.0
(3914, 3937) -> 3919.5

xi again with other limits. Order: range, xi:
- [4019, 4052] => 1.01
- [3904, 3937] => 0.95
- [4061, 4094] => 1.00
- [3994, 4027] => 1.00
